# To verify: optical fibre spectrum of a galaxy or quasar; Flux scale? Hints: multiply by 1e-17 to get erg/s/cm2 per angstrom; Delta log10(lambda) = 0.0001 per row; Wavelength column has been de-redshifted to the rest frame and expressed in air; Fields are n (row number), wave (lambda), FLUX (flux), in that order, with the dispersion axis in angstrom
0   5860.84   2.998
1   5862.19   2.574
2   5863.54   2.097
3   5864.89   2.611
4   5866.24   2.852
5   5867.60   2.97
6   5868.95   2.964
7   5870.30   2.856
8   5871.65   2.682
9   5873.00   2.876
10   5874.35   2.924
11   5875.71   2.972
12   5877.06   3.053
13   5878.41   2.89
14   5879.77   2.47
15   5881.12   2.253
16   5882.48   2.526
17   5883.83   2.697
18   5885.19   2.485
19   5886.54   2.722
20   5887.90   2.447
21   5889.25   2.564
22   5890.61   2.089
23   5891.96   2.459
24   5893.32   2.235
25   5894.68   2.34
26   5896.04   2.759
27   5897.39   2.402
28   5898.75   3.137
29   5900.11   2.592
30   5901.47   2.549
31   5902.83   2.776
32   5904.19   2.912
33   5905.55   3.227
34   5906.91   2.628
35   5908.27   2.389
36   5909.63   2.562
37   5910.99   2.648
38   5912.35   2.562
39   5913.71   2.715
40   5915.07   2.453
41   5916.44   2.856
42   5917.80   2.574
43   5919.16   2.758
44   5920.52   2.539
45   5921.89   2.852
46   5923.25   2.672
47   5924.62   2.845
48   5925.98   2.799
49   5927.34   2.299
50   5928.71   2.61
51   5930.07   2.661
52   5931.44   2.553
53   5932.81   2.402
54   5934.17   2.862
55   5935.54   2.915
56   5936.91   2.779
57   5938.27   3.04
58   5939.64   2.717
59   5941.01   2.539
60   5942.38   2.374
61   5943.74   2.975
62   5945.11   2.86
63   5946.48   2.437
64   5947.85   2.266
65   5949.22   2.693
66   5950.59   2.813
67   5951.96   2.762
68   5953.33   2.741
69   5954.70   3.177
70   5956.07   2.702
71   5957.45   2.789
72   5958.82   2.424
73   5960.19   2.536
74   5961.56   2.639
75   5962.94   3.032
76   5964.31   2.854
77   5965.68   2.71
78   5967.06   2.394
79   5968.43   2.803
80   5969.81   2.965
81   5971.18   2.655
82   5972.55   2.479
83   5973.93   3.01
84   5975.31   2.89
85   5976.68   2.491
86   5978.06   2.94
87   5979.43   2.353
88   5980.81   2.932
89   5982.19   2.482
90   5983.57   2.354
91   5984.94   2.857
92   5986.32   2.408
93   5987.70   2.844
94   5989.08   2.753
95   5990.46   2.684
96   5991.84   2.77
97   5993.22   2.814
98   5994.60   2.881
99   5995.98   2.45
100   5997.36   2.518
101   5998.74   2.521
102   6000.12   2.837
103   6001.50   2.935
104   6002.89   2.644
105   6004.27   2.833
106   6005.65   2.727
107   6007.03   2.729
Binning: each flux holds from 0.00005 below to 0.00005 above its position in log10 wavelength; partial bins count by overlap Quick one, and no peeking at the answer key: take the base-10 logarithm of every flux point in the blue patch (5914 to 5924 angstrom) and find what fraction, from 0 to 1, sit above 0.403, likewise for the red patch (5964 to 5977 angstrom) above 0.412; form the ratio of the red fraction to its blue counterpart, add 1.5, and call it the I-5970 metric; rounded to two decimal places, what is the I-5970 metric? 2.32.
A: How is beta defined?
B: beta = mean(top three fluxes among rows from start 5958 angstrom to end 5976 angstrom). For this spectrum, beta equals 3.00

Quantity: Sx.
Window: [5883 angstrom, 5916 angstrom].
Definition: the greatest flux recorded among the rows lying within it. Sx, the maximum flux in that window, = 3.227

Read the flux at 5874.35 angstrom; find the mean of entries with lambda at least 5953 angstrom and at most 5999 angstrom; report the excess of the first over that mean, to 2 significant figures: 0.22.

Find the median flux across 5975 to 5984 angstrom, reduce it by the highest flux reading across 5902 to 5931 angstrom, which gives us -0.74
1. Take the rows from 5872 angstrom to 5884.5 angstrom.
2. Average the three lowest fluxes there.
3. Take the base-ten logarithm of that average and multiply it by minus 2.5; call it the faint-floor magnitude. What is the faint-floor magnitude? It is -0.96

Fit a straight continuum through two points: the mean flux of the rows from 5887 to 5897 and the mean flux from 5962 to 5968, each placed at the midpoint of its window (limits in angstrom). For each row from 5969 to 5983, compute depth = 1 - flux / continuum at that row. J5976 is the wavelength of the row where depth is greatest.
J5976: 5979.43 angstrom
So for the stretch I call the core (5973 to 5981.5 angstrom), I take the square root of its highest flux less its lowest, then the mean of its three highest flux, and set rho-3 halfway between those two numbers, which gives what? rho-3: 1.89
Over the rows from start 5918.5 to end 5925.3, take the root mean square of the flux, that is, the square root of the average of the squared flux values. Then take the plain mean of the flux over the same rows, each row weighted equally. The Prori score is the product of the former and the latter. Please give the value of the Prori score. 7.5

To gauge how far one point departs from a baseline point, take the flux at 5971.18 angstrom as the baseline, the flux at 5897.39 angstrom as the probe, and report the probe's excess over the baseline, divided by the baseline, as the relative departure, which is -0.10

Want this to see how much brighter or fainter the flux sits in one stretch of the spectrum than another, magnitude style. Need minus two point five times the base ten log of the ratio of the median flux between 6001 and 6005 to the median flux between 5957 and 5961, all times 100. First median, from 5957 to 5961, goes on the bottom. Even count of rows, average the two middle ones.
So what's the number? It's -12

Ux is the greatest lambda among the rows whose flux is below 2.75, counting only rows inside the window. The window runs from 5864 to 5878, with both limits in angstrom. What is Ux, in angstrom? 5871.65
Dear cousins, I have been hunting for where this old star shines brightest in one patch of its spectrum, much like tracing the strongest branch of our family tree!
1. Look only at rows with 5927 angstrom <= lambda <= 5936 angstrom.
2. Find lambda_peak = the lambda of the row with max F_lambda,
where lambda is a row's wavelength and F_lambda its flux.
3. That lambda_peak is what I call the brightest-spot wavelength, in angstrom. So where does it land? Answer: 5935.54 angstrom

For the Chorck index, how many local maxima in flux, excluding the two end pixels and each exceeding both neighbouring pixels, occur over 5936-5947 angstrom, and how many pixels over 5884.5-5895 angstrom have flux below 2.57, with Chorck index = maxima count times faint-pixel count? 14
